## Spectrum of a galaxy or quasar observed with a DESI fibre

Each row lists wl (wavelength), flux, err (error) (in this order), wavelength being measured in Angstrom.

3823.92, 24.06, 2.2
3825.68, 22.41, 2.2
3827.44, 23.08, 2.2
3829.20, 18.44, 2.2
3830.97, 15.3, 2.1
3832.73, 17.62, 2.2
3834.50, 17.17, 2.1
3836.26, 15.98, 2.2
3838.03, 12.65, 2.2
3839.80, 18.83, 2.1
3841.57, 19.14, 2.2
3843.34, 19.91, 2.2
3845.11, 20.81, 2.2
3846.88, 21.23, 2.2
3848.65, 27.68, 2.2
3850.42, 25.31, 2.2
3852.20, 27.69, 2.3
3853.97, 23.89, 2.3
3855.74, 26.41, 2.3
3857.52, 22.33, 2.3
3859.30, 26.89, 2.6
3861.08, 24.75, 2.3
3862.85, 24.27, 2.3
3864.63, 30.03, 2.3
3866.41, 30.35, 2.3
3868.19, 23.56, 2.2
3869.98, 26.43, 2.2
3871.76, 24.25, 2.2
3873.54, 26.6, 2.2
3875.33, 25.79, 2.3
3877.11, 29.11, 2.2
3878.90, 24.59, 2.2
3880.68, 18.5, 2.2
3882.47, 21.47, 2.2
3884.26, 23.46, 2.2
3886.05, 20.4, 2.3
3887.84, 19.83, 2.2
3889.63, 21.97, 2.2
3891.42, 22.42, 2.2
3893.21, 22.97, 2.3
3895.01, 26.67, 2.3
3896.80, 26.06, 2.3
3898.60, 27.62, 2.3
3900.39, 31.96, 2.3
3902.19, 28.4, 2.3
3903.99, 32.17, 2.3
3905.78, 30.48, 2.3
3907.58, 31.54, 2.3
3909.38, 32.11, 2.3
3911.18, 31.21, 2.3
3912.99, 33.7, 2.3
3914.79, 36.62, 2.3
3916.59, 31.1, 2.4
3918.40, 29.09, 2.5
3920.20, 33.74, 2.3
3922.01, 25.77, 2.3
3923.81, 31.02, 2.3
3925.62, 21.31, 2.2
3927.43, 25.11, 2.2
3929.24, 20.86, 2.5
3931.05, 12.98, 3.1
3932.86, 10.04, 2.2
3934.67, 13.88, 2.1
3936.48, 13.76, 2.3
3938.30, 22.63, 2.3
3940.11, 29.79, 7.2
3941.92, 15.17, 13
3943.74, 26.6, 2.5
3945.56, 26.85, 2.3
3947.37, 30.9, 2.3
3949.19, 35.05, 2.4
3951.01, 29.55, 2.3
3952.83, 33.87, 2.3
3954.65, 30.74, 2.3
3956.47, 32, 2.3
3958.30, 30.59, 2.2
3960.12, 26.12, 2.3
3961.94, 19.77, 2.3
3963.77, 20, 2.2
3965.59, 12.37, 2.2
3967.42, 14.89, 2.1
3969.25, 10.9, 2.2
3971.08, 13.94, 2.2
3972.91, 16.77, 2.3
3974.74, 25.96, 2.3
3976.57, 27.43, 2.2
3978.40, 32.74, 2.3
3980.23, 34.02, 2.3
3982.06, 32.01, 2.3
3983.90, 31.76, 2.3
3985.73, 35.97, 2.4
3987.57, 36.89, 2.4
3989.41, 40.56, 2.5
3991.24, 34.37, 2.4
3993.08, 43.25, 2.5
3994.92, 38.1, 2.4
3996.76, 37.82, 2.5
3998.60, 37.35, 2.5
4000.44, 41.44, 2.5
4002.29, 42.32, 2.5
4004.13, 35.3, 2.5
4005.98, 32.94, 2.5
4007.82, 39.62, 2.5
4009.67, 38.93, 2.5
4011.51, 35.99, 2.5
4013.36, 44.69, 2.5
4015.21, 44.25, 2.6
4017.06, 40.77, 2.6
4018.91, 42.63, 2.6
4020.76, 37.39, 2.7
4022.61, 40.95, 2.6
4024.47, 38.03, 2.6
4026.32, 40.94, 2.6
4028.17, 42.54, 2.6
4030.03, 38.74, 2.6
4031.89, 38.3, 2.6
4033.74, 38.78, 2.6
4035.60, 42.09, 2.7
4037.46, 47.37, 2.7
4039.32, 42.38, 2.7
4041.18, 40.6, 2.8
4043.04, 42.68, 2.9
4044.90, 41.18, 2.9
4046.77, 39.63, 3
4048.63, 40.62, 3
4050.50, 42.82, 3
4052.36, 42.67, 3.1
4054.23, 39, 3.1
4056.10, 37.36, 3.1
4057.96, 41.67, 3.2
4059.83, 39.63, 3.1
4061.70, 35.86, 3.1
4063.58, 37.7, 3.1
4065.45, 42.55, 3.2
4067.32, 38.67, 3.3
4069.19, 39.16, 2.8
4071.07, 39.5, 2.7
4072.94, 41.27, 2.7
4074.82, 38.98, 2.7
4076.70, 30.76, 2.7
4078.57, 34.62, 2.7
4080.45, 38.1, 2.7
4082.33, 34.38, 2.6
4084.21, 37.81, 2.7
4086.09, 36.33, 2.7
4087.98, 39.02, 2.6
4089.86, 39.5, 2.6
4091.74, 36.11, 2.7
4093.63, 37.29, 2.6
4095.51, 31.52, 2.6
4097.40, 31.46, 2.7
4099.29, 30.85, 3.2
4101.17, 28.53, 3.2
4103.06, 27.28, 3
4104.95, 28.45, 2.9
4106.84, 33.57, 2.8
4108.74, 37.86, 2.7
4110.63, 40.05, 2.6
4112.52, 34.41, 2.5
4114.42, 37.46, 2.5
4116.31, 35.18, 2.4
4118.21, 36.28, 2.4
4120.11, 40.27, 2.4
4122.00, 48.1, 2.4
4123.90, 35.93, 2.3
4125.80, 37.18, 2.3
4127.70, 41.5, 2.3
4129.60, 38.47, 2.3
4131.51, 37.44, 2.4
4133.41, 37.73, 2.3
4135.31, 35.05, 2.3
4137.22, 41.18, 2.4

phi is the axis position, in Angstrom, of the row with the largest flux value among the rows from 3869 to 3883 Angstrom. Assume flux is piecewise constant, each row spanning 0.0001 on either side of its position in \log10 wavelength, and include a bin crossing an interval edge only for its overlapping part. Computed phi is 3877.11 Angstrom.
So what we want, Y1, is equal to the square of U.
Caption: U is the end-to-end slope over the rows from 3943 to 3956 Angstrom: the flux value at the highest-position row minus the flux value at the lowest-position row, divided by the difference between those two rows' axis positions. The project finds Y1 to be 0.14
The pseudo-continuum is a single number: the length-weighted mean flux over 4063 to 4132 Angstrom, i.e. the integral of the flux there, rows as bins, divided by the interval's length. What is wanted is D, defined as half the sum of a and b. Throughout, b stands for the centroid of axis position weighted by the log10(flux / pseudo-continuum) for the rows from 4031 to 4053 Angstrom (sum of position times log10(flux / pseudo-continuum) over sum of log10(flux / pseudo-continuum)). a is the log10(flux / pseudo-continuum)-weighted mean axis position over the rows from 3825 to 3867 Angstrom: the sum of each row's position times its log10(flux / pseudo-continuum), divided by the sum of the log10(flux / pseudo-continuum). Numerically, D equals 3942.5 Angstrom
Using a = 3842.3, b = 4042.7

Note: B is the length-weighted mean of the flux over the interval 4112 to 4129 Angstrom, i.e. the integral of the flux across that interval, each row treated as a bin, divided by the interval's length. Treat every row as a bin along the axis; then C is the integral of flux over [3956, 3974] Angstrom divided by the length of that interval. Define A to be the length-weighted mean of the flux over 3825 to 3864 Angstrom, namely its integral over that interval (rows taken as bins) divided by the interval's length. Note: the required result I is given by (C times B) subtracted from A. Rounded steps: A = 22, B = 39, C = 19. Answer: -730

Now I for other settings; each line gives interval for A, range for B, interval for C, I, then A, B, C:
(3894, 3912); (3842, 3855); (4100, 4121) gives -785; 30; 24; 34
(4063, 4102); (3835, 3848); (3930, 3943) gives -279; 36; 19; 17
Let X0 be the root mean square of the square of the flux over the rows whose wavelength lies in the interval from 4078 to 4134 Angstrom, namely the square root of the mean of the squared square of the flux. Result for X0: 1355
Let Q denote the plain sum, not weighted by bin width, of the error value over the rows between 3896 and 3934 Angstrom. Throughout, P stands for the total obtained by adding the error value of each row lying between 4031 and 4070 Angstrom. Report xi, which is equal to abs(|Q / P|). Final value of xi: 0.80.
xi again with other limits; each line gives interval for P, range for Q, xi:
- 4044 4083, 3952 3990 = 0.78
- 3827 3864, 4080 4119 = 1.21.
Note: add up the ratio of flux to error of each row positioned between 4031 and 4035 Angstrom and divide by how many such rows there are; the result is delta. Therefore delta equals 14.8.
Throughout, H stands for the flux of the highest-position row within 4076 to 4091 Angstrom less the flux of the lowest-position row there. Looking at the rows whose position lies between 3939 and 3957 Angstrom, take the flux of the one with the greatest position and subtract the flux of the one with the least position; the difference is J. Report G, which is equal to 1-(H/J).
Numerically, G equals -3.0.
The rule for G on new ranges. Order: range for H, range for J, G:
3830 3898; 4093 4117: 6.1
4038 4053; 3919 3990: 1.0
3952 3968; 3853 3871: 8.5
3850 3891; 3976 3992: 1.5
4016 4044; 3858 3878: 0.1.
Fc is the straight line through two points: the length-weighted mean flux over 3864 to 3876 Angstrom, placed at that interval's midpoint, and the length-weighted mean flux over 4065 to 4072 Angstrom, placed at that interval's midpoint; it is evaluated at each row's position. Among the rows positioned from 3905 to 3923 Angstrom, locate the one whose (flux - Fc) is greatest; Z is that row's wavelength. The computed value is 3914.79 Angstrom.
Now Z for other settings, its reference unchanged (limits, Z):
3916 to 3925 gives 3920.20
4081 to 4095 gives 4089.86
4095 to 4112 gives 4110.63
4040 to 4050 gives 4043.04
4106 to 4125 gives 4122.00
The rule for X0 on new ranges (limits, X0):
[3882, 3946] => 749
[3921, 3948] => 595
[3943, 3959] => 962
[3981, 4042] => 1579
